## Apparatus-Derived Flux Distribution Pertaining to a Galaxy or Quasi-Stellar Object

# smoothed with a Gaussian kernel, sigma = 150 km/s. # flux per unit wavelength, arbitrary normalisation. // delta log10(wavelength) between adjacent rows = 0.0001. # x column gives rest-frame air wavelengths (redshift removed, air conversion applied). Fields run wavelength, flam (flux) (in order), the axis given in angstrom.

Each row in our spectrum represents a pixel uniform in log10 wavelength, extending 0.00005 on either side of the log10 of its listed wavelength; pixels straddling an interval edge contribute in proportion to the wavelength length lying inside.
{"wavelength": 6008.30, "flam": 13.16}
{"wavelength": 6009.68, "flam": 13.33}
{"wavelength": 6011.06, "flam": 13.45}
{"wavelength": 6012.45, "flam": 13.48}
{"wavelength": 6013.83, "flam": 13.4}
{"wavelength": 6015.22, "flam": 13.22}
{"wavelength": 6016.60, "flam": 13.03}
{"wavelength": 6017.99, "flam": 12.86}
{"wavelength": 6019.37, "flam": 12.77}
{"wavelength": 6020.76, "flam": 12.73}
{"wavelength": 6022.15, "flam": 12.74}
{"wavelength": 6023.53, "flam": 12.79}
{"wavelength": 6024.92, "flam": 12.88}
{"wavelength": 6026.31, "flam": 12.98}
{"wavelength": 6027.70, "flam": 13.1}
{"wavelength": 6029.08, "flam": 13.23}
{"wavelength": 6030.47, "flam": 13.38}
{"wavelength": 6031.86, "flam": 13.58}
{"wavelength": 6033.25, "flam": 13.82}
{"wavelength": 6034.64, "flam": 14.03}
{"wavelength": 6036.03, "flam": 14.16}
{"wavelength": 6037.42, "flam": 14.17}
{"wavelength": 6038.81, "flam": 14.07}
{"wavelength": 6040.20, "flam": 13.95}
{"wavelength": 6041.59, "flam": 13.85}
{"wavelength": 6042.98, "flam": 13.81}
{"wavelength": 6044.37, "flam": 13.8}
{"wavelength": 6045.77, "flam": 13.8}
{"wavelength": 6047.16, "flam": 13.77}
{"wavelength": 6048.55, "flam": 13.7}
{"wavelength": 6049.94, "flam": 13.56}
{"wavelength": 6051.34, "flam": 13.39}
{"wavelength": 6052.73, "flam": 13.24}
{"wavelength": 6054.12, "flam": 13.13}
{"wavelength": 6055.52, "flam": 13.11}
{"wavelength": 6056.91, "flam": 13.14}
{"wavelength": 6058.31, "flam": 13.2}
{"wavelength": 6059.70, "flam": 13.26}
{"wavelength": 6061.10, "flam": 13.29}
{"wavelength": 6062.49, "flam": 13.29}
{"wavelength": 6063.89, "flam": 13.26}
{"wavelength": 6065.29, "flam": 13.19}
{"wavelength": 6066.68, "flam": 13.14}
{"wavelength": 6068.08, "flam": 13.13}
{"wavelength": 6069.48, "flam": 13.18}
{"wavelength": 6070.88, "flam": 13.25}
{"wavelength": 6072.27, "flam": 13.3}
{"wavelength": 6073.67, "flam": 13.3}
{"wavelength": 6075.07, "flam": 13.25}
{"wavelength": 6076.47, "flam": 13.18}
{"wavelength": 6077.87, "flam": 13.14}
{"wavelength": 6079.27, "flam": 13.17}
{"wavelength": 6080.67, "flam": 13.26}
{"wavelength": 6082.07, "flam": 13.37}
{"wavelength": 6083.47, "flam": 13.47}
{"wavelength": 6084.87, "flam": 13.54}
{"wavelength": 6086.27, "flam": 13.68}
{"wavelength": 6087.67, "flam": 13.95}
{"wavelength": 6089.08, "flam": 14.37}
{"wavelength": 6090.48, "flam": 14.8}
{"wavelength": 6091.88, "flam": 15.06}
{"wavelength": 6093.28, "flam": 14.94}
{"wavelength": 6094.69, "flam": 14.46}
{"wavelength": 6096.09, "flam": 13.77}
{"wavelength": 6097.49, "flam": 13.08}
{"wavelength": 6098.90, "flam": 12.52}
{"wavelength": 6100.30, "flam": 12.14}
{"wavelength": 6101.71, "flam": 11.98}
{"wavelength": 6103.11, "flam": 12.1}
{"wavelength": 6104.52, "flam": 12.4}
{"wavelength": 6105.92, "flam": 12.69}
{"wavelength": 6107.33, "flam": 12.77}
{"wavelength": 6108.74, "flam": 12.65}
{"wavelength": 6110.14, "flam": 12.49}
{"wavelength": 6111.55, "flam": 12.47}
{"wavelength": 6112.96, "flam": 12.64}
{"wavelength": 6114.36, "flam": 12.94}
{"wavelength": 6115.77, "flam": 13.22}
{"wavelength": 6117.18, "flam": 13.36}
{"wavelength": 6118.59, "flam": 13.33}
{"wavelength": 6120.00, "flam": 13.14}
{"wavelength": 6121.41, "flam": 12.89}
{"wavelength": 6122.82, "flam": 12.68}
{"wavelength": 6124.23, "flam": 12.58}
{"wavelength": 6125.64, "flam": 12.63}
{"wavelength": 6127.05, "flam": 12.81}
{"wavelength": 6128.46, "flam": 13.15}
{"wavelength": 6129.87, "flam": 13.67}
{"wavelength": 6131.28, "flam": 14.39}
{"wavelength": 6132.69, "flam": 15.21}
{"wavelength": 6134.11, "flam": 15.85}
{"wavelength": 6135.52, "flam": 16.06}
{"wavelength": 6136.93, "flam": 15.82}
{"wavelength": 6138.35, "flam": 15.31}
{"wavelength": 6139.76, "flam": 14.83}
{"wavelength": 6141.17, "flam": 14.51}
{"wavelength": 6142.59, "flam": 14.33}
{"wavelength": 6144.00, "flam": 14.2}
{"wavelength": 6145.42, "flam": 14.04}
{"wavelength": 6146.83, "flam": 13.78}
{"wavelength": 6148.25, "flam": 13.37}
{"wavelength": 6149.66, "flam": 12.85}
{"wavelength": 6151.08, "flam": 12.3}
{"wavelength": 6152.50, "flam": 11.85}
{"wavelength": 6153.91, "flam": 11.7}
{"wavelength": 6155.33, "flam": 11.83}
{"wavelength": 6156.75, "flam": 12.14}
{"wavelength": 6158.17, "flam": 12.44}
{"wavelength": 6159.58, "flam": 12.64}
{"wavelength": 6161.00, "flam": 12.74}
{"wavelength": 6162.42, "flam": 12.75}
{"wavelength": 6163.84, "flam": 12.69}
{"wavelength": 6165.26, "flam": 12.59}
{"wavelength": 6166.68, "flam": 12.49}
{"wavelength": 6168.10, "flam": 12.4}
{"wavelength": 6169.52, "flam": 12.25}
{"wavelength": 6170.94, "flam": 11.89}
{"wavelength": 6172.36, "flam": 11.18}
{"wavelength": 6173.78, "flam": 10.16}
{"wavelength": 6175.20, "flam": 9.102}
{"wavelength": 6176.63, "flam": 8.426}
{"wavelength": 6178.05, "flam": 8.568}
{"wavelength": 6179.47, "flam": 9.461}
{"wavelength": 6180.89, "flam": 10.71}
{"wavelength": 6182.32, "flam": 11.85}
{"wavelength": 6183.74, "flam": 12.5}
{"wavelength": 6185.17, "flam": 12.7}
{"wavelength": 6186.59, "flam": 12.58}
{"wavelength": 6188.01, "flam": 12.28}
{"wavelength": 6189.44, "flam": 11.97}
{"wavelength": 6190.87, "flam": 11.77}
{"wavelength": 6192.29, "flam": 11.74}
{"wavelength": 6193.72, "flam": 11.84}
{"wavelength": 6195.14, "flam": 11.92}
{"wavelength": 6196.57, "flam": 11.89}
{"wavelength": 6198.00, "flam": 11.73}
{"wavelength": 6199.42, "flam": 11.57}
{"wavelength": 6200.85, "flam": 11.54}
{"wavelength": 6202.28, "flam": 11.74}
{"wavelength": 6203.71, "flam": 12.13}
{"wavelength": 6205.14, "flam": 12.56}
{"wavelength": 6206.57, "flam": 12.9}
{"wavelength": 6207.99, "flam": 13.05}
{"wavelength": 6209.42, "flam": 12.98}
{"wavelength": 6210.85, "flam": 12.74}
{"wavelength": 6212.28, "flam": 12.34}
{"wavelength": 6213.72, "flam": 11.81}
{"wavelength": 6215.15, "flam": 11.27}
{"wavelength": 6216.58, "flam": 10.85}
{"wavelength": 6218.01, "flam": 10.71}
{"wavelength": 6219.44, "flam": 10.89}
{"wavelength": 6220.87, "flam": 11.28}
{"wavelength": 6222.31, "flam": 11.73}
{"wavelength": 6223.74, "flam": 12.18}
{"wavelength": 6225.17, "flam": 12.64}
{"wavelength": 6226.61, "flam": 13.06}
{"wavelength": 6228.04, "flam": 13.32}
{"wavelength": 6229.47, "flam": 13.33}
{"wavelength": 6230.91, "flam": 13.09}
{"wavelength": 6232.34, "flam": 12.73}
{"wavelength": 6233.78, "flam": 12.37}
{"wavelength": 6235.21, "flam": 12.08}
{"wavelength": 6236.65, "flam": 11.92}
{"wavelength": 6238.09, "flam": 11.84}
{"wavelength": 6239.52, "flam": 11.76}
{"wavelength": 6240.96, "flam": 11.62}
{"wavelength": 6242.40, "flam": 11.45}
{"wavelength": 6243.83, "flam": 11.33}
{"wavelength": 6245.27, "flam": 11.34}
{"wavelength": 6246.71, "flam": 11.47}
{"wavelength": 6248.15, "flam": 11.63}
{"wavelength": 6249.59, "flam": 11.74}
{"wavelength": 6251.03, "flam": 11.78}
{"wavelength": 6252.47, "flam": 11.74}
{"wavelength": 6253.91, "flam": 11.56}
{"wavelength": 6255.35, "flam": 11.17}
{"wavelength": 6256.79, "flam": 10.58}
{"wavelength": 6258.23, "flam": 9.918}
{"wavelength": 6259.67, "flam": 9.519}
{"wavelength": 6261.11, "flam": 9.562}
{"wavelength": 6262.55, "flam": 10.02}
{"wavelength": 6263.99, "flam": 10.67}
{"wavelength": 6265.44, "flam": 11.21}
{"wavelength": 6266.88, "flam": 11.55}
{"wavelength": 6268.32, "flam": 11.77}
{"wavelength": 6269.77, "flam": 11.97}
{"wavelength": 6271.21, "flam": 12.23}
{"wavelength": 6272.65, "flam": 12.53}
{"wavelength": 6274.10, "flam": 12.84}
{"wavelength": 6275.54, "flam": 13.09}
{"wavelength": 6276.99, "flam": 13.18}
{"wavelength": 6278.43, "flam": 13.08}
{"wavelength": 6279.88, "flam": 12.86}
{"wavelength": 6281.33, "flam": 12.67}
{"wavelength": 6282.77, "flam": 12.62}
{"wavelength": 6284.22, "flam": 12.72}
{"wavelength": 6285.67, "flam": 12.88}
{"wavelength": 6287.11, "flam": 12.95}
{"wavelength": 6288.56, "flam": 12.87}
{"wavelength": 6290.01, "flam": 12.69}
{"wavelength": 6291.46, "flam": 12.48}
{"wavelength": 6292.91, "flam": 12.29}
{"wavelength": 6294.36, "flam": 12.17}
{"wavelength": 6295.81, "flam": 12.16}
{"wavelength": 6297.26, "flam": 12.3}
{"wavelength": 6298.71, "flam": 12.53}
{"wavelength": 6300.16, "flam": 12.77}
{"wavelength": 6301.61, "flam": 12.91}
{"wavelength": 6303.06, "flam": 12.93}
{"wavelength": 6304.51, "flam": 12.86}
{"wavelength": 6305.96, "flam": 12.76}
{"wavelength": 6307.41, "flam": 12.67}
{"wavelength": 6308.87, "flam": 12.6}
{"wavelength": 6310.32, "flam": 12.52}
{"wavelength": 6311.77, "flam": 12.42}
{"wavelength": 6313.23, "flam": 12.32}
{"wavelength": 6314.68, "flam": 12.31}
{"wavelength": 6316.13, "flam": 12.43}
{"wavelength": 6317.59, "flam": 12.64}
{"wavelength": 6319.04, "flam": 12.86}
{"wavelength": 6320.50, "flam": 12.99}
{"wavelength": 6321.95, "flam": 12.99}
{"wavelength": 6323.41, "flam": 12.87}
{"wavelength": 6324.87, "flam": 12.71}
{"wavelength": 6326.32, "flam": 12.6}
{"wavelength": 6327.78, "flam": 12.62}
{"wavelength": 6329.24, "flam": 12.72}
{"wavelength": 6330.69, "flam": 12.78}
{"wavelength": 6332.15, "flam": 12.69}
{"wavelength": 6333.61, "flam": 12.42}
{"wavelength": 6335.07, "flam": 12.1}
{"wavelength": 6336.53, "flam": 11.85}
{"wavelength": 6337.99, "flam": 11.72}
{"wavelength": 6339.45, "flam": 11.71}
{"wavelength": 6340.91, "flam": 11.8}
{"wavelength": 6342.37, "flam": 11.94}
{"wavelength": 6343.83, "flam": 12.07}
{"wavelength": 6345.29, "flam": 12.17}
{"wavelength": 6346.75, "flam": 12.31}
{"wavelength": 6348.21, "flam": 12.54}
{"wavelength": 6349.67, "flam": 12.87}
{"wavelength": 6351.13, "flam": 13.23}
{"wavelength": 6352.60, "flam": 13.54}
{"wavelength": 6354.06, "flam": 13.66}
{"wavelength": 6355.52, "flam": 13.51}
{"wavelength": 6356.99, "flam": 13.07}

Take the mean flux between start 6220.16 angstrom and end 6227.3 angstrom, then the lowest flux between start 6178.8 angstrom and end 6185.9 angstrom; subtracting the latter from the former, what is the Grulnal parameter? 3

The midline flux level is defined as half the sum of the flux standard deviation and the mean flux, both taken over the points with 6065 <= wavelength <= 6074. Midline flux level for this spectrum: 6.64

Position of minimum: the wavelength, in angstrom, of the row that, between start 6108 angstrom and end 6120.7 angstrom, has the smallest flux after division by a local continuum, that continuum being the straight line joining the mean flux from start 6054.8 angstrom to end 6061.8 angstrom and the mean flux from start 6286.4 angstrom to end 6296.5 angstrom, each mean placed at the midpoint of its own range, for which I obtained 6111.55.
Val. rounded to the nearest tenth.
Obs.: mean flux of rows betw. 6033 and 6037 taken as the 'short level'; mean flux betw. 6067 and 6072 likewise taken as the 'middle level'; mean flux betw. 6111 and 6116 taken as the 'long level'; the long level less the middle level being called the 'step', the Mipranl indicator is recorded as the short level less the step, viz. 14.4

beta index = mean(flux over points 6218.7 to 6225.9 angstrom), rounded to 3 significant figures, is 11.7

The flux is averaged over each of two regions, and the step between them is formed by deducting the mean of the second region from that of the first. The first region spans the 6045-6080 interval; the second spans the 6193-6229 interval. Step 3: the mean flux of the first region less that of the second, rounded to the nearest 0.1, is 1.3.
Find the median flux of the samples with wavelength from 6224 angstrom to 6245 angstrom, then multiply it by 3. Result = 36.7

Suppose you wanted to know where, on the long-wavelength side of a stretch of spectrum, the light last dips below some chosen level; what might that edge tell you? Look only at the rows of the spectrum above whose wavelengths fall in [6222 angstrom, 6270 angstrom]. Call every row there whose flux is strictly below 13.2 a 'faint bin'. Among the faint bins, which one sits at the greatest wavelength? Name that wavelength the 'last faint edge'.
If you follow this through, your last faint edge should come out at 6269.77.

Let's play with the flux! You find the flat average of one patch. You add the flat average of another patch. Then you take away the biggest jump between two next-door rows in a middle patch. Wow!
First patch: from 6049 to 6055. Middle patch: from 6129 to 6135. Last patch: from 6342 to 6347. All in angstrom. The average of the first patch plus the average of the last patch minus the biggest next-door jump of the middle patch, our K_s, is 24.6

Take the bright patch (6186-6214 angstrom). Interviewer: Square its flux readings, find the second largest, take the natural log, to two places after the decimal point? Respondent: 5.13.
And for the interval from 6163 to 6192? 5.08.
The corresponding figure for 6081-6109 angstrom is 5.41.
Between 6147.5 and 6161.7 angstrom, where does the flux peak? 6148.25 angstrom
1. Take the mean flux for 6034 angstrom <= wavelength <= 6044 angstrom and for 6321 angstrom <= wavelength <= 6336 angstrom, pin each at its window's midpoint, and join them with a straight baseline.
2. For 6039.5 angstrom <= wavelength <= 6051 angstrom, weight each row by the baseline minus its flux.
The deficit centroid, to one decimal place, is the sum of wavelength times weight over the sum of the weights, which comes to 6046.4 angstrom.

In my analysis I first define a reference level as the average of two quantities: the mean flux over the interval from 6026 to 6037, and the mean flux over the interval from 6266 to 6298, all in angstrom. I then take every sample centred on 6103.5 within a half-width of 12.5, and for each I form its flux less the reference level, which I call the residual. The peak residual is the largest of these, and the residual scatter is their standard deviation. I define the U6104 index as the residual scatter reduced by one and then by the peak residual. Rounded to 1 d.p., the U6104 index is -2.1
